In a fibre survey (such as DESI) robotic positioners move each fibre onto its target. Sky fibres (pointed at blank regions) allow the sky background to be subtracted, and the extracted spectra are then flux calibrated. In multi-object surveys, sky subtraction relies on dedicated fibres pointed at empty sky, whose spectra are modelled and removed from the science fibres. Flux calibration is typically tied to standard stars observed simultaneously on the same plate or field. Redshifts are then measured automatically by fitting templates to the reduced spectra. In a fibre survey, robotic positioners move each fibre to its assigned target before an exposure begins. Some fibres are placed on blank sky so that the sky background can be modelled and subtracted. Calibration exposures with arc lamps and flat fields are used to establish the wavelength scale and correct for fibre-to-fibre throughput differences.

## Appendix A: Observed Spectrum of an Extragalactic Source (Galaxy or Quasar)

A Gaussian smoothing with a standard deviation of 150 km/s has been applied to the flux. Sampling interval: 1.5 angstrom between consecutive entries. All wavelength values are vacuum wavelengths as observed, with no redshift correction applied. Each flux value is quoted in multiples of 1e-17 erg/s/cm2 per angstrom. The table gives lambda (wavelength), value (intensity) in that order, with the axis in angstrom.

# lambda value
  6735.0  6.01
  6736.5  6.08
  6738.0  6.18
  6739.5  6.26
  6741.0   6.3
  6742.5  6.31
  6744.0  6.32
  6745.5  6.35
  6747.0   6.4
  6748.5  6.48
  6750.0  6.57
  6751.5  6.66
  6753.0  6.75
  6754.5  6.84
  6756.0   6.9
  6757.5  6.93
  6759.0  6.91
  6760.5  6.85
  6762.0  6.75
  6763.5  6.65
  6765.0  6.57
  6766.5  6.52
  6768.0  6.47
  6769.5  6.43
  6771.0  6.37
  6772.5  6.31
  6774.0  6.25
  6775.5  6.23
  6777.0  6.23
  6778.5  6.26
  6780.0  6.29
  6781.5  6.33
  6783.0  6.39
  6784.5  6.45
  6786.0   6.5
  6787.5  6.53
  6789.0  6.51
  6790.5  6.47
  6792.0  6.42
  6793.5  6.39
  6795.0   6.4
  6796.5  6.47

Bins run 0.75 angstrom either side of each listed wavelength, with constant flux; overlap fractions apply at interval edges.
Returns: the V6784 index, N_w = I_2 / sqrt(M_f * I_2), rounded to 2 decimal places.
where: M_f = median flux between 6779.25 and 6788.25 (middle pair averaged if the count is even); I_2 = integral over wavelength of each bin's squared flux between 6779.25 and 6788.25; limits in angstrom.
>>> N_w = 7.60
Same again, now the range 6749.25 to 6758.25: 7.80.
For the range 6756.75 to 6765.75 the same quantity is 7.80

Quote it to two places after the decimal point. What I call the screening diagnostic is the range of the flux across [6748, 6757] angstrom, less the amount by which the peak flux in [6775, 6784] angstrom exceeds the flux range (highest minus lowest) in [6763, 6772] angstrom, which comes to -5.69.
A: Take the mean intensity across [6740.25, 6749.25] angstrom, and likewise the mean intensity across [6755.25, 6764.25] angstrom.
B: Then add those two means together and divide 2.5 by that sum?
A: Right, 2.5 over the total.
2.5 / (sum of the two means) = 0.190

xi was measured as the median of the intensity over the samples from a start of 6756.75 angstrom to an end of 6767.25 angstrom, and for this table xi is 6.75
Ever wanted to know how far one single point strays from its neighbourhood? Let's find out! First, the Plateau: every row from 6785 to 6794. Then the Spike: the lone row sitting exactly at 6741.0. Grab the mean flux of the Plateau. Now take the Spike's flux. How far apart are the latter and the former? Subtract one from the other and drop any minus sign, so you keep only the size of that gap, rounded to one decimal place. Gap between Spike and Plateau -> 0.2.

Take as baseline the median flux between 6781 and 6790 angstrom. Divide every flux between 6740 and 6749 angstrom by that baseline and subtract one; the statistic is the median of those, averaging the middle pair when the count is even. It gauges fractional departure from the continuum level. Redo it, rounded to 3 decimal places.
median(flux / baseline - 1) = -0.022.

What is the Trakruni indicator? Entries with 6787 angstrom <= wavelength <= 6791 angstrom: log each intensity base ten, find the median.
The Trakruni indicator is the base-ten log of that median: -0.090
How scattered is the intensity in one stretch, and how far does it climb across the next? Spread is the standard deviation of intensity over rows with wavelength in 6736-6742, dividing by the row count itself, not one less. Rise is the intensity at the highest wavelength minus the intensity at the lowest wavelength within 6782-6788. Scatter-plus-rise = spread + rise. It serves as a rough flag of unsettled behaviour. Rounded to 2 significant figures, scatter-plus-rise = 0.22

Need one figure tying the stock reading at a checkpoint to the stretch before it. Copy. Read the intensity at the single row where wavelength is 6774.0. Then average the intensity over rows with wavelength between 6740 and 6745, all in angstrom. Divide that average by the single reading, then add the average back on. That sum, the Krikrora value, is 7.32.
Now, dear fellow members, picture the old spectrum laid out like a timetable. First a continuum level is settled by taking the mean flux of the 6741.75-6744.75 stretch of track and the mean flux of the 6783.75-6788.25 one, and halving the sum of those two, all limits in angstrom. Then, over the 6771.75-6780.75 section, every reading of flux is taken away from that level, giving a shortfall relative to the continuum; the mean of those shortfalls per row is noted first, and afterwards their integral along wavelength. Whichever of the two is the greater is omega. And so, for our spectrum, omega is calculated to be 1.28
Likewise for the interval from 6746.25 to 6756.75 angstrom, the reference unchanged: -0.25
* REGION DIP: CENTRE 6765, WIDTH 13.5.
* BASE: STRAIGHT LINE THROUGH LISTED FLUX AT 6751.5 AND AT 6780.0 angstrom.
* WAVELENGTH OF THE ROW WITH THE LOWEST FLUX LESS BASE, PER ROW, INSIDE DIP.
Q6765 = 6771.0 angstrom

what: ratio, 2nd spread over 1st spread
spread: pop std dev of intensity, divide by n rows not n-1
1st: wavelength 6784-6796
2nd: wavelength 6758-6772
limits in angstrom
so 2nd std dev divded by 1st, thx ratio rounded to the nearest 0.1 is 3.6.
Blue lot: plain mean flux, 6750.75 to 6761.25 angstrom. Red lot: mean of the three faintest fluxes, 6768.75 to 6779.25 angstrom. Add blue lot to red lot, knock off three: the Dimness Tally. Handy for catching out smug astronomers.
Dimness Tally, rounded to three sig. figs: 10.1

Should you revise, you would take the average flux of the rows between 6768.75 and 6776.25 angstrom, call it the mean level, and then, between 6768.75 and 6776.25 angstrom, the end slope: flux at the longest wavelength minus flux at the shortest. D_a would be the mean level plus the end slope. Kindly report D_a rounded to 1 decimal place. 6.1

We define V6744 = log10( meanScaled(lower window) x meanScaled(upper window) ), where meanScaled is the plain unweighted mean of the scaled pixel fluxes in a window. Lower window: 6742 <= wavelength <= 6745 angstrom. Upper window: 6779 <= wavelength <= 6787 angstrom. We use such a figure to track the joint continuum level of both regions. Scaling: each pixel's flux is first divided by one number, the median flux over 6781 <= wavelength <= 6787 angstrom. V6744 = -0.009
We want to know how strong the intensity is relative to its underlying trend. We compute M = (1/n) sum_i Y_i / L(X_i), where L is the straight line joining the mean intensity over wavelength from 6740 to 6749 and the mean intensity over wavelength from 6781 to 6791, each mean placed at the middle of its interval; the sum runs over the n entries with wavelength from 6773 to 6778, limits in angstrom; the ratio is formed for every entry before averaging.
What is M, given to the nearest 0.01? 0.97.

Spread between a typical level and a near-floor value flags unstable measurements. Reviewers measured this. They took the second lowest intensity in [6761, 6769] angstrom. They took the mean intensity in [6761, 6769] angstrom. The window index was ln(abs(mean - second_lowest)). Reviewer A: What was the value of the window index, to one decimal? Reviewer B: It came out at -2.6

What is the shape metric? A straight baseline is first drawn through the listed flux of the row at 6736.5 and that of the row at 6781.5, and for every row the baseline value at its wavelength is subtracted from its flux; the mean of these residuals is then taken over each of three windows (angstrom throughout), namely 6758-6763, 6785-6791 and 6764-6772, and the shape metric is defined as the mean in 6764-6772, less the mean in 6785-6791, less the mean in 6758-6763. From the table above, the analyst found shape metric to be -0.5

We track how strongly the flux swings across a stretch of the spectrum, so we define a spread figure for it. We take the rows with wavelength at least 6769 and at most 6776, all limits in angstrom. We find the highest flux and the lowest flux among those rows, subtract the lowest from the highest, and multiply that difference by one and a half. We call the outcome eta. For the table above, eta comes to 0.30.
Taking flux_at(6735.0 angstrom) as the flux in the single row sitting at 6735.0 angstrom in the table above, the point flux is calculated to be 6.01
